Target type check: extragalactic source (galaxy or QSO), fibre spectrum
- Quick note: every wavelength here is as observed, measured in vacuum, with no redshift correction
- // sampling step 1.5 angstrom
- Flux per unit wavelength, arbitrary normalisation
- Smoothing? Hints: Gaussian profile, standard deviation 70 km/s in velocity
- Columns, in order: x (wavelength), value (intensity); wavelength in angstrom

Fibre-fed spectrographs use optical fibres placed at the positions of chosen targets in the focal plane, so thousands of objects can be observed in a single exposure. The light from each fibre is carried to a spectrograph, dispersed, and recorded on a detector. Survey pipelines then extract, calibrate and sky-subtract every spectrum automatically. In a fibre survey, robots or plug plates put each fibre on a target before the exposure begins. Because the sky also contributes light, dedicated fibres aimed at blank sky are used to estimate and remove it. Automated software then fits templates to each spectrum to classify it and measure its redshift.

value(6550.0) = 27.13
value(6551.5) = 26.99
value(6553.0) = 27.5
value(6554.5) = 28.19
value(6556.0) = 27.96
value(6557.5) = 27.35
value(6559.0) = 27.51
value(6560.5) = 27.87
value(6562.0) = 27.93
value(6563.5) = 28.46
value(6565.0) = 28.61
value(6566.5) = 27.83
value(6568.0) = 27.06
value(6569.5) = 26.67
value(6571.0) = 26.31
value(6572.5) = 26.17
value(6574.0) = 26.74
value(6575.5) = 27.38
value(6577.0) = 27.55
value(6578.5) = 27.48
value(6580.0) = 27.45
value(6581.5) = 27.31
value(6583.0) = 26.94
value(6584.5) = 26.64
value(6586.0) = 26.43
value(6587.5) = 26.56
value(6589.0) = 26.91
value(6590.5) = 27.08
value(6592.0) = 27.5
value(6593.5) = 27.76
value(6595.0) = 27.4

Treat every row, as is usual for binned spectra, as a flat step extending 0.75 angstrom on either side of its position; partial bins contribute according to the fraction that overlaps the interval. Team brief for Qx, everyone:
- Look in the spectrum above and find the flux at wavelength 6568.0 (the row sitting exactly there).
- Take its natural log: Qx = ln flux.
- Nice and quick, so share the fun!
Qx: 3.298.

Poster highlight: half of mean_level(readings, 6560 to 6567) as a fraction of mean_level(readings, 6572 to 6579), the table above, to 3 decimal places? 0.520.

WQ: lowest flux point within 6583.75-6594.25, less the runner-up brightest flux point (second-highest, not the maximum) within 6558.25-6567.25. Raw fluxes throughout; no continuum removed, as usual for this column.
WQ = -2.0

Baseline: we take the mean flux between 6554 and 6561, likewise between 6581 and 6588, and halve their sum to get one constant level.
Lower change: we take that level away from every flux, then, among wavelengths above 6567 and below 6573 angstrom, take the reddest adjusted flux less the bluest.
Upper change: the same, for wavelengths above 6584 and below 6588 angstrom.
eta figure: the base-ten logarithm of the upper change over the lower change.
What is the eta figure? -1.0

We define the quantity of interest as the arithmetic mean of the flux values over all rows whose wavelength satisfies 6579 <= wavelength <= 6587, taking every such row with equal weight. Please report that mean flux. 27.0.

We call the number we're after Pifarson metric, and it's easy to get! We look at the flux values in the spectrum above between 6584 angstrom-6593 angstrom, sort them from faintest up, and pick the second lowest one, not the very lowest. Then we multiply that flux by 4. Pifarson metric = 106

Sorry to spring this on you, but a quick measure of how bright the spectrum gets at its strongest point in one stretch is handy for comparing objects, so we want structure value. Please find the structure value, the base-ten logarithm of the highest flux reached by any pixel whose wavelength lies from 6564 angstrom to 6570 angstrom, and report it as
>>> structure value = 1.46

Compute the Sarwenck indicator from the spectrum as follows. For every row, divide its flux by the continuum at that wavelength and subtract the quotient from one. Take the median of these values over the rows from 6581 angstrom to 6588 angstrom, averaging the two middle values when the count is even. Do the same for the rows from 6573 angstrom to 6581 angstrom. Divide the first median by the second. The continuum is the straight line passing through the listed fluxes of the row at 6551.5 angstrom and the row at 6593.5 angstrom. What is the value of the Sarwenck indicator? 19.0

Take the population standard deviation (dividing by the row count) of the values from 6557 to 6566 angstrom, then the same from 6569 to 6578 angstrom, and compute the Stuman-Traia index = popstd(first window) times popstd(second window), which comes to 0.233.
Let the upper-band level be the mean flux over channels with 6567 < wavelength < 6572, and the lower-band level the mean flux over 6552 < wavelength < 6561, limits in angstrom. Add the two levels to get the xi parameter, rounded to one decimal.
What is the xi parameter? 54.4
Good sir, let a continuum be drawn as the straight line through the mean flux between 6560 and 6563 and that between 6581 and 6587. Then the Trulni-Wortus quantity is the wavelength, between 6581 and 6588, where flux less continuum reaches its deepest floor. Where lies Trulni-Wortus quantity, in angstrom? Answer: 6586.0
